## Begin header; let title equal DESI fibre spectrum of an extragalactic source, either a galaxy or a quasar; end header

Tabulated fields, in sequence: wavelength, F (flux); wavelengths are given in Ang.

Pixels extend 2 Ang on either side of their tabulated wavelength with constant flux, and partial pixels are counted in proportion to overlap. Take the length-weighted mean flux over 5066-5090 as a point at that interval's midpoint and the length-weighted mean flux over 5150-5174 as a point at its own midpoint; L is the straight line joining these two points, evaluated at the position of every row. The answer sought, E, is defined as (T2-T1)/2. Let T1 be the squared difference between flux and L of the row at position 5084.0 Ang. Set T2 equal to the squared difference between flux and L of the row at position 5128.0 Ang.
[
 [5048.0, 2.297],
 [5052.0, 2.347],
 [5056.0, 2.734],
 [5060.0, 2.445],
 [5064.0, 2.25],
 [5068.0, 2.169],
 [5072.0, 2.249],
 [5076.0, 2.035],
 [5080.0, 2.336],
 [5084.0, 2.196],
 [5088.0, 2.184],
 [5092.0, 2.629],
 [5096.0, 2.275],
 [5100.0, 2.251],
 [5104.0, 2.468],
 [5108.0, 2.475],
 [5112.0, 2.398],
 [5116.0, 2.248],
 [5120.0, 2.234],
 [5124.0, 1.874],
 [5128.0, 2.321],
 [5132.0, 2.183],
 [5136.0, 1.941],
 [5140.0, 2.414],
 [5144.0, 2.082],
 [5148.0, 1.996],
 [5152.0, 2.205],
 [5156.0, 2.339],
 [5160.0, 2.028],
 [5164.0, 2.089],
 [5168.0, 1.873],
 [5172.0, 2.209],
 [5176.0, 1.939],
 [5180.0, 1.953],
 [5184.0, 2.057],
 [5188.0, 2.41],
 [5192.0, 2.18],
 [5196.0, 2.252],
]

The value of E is 0.014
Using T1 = 0.00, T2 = 0.03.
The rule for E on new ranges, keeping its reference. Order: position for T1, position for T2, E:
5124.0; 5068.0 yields -0.039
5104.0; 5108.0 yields 0.003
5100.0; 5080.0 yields 0.007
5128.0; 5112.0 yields 0.013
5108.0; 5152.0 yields -0.044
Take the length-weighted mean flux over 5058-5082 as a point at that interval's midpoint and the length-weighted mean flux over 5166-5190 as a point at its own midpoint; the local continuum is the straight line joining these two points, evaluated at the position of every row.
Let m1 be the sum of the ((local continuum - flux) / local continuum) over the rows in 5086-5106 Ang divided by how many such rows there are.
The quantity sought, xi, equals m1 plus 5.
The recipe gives 4.93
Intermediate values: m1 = -0.07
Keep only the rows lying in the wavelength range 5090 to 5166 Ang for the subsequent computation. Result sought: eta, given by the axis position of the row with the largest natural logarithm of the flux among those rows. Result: 5092.0 Ang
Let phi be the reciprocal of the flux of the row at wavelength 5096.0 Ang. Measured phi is 0.440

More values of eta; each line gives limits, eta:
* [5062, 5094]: 5092.0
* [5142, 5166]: 5156.0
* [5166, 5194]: 5188.0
